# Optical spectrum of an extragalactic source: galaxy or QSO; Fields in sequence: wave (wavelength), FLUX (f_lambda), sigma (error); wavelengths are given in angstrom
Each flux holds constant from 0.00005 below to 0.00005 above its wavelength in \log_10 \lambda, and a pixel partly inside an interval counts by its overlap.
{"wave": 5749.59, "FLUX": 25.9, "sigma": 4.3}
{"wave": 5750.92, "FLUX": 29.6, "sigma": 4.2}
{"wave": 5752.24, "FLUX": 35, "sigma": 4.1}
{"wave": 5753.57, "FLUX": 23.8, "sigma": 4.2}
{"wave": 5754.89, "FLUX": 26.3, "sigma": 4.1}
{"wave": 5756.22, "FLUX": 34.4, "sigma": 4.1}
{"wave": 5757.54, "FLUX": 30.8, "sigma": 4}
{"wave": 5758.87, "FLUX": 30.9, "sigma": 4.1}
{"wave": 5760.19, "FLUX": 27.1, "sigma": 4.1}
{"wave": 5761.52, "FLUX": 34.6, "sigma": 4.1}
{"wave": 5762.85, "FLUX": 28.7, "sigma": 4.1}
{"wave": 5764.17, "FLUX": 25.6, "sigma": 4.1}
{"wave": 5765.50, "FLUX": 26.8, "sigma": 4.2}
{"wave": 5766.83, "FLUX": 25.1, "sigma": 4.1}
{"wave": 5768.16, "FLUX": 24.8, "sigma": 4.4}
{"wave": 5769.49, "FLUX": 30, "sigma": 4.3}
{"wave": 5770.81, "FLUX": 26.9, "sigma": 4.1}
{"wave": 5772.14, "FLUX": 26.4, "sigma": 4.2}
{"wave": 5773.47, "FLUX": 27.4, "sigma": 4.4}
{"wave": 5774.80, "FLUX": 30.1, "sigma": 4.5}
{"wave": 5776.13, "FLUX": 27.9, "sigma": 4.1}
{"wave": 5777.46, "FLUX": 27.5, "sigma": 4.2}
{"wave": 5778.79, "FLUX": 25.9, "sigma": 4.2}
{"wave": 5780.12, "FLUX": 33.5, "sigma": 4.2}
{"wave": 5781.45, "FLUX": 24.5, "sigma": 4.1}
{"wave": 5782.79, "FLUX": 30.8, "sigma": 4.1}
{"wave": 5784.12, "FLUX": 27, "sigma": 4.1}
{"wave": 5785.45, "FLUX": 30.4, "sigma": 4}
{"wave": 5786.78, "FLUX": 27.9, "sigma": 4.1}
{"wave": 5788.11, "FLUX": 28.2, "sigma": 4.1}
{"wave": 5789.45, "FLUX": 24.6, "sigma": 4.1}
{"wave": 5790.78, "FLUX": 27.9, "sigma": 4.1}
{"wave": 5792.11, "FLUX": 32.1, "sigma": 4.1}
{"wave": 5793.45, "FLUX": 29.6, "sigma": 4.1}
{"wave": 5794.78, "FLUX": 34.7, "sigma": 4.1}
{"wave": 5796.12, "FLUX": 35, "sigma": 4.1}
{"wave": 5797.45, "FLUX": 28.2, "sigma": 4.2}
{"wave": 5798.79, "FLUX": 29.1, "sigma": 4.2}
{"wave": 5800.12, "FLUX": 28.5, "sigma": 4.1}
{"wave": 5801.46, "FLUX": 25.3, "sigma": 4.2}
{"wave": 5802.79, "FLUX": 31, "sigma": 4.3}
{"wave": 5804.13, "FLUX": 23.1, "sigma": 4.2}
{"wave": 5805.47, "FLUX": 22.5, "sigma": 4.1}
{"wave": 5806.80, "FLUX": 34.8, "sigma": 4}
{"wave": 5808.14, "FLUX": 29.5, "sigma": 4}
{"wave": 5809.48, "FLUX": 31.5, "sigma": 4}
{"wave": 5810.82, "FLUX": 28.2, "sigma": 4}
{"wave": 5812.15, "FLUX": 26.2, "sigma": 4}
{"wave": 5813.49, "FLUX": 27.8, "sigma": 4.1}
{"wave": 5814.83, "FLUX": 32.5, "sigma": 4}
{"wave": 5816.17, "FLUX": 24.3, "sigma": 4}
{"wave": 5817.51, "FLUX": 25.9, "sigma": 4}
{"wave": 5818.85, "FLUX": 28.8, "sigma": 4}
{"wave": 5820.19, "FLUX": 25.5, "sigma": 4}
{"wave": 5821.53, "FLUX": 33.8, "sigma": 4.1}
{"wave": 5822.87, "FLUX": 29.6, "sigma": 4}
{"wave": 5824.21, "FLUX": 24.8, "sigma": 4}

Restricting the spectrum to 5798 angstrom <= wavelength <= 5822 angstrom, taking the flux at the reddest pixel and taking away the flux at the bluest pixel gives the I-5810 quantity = 5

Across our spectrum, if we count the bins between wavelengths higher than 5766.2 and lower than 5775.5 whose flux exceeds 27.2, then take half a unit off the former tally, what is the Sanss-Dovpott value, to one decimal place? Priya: 2.5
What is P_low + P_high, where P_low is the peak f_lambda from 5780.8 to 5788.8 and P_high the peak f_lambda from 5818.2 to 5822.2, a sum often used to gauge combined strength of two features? 64.6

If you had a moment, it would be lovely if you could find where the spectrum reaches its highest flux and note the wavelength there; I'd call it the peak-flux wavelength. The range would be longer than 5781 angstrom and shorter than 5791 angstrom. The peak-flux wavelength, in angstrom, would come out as 5782.79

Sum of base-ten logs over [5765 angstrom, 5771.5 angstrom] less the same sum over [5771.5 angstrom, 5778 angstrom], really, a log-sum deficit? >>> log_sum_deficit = -0.1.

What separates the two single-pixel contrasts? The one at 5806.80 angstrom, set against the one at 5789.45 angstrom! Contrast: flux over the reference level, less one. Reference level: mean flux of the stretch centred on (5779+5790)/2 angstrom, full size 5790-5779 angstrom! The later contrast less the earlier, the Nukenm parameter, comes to 0.4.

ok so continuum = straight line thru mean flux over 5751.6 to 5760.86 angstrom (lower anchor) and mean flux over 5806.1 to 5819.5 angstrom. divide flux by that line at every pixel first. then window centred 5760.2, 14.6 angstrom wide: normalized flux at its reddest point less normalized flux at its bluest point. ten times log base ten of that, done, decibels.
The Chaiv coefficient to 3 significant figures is -13.1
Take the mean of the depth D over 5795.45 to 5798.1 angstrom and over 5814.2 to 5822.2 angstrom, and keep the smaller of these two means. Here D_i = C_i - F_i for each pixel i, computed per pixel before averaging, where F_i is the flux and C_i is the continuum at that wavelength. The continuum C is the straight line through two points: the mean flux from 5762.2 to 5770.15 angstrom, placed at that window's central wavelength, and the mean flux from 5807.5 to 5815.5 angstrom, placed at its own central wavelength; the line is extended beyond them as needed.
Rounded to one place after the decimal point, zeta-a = -3.1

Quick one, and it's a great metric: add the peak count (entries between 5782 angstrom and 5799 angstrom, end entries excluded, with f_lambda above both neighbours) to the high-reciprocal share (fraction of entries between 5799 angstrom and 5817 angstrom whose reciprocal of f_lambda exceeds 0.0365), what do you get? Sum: 4.38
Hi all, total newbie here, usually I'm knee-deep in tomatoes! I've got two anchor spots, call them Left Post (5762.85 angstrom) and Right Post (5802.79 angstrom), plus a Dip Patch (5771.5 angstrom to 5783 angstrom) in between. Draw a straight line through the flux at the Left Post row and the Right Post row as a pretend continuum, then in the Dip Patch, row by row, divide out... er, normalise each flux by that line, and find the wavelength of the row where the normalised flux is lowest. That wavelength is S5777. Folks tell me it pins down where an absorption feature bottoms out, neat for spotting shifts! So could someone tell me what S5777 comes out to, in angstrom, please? 5781.45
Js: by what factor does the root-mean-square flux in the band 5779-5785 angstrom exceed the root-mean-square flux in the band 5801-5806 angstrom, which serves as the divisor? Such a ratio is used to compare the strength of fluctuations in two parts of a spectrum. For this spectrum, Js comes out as 1.13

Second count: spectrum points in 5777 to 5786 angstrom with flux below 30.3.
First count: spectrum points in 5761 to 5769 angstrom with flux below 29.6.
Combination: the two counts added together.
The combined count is 9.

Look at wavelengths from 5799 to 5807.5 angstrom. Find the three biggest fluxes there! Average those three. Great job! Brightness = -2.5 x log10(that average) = -3.74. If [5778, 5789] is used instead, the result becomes -3.75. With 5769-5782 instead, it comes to -3.74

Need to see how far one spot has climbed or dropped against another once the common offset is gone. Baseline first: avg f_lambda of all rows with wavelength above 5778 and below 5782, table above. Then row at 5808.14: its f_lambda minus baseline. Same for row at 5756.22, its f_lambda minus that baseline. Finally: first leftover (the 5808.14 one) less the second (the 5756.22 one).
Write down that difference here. -4.9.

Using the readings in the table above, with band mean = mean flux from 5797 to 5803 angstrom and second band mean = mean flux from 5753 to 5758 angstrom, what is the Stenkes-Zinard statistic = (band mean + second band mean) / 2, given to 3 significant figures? 28.6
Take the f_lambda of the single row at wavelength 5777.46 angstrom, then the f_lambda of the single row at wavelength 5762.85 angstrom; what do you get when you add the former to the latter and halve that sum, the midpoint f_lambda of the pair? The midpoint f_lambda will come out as 28.1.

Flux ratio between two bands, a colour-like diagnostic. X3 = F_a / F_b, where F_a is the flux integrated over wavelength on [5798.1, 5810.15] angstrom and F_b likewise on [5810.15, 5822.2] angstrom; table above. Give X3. 1.01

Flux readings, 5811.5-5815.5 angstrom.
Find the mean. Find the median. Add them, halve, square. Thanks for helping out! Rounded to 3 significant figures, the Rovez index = 802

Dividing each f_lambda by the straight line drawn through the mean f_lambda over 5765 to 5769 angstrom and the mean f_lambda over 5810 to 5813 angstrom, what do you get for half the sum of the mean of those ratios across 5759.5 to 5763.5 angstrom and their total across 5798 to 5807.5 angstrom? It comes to 4.2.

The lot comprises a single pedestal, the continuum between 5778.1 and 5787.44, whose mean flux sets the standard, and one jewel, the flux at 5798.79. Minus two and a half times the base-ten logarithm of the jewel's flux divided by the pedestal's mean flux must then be -0.020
